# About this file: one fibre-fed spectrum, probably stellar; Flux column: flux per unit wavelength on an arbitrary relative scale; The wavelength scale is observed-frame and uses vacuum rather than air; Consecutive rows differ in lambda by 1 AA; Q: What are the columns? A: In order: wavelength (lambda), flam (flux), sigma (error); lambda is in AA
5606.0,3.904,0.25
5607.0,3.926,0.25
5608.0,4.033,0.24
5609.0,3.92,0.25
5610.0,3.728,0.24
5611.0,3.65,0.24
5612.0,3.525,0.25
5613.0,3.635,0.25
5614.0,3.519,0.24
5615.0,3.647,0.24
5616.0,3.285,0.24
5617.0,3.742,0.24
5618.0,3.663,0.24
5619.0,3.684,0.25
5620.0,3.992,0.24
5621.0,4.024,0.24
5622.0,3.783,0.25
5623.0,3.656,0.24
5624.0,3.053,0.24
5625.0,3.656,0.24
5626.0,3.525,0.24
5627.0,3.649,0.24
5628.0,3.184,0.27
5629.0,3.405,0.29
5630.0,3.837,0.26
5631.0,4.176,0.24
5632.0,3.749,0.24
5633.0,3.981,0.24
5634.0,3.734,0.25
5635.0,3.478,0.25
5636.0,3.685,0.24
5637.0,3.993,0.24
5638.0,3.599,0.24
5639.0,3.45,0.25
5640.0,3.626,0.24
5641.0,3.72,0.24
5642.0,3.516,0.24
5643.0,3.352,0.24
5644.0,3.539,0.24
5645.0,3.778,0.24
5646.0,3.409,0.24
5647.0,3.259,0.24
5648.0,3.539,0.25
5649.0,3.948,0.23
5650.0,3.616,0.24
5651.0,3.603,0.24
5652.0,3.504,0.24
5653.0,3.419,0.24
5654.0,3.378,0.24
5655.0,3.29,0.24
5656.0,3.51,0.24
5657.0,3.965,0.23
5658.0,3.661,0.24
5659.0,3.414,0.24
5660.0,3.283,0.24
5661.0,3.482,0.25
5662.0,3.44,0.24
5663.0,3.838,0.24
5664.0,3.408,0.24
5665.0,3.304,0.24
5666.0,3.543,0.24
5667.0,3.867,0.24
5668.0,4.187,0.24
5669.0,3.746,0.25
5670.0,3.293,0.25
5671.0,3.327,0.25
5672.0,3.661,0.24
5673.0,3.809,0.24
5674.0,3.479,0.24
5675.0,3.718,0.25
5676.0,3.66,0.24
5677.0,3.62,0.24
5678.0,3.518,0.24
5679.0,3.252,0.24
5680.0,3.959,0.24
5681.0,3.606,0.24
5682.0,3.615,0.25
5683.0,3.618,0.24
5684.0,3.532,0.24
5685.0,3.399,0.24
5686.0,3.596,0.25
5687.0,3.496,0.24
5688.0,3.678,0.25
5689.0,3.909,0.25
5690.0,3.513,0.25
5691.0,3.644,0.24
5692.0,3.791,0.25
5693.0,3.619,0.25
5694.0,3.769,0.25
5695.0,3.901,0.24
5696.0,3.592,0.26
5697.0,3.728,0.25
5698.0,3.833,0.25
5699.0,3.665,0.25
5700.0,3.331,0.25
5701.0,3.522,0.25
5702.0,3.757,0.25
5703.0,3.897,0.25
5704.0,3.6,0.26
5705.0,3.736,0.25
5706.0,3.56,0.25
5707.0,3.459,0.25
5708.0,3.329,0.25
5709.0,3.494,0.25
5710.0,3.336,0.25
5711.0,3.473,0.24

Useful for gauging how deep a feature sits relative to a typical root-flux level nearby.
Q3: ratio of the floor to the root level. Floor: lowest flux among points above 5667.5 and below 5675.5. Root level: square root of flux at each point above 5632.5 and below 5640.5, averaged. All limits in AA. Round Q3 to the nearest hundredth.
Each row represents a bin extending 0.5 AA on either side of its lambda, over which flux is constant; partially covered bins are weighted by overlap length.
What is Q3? 1.71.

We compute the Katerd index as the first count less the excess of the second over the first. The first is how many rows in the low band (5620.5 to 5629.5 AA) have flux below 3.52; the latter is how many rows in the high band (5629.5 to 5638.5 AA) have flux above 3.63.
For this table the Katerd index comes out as -1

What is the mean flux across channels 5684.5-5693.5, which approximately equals 3.63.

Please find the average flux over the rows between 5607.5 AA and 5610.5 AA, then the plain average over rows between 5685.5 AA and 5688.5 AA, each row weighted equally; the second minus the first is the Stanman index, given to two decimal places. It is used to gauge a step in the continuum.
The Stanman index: -0.30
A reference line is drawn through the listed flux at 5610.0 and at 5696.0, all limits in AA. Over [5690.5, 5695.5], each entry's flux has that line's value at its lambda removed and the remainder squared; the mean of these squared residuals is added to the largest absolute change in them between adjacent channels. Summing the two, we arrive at 0.10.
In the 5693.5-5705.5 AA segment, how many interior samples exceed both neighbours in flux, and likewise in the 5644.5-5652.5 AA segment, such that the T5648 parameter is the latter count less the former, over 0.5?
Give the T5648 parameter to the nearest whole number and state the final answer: -4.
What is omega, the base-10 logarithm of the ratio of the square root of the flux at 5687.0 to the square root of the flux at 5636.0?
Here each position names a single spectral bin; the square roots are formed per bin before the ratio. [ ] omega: -0.011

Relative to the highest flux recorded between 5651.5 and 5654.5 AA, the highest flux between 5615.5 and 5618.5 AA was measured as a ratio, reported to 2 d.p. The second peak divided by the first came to 1.07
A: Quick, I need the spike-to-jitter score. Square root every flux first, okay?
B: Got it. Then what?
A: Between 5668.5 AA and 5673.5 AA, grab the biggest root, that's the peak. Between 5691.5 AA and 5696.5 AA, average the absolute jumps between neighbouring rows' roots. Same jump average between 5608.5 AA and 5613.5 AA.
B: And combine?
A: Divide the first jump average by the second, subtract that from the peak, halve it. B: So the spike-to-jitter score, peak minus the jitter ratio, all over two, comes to 0.23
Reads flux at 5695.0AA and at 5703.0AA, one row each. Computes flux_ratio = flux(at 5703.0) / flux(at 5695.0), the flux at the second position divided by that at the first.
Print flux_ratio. 1.00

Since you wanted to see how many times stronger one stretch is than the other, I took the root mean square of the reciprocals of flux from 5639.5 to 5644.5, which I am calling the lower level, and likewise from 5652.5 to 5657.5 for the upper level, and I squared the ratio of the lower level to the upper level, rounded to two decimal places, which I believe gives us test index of 0.97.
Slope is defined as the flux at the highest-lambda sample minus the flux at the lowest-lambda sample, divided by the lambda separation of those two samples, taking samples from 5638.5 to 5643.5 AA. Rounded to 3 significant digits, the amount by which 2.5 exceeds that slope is 2.52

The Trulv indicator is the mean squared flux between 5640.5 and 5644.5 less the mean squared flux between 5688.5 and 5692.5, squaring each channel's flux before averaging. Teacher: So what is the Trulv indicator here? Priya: -1.3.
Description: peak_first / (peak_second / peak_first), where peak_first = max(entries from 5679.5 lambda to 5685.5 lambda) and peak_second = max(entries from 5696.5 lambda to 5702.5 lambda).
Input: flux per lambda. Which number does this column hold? 4.09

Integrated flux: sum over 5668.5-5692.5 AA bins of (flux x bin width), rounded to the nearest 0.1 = 86.4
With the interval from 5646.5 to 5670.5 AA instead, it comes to 85.5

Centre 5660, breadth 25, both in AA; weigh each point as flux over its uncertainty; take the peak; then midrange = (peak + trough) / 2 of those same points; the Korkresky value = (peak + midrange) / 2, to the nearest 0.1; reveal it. 16.4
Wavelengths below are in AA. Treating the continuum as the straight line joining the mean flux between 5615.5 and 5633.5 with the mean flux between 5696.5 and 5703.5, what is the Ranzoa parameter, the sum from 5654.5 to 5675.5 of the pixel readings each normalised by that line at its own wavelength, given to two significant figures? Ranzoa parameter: 20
